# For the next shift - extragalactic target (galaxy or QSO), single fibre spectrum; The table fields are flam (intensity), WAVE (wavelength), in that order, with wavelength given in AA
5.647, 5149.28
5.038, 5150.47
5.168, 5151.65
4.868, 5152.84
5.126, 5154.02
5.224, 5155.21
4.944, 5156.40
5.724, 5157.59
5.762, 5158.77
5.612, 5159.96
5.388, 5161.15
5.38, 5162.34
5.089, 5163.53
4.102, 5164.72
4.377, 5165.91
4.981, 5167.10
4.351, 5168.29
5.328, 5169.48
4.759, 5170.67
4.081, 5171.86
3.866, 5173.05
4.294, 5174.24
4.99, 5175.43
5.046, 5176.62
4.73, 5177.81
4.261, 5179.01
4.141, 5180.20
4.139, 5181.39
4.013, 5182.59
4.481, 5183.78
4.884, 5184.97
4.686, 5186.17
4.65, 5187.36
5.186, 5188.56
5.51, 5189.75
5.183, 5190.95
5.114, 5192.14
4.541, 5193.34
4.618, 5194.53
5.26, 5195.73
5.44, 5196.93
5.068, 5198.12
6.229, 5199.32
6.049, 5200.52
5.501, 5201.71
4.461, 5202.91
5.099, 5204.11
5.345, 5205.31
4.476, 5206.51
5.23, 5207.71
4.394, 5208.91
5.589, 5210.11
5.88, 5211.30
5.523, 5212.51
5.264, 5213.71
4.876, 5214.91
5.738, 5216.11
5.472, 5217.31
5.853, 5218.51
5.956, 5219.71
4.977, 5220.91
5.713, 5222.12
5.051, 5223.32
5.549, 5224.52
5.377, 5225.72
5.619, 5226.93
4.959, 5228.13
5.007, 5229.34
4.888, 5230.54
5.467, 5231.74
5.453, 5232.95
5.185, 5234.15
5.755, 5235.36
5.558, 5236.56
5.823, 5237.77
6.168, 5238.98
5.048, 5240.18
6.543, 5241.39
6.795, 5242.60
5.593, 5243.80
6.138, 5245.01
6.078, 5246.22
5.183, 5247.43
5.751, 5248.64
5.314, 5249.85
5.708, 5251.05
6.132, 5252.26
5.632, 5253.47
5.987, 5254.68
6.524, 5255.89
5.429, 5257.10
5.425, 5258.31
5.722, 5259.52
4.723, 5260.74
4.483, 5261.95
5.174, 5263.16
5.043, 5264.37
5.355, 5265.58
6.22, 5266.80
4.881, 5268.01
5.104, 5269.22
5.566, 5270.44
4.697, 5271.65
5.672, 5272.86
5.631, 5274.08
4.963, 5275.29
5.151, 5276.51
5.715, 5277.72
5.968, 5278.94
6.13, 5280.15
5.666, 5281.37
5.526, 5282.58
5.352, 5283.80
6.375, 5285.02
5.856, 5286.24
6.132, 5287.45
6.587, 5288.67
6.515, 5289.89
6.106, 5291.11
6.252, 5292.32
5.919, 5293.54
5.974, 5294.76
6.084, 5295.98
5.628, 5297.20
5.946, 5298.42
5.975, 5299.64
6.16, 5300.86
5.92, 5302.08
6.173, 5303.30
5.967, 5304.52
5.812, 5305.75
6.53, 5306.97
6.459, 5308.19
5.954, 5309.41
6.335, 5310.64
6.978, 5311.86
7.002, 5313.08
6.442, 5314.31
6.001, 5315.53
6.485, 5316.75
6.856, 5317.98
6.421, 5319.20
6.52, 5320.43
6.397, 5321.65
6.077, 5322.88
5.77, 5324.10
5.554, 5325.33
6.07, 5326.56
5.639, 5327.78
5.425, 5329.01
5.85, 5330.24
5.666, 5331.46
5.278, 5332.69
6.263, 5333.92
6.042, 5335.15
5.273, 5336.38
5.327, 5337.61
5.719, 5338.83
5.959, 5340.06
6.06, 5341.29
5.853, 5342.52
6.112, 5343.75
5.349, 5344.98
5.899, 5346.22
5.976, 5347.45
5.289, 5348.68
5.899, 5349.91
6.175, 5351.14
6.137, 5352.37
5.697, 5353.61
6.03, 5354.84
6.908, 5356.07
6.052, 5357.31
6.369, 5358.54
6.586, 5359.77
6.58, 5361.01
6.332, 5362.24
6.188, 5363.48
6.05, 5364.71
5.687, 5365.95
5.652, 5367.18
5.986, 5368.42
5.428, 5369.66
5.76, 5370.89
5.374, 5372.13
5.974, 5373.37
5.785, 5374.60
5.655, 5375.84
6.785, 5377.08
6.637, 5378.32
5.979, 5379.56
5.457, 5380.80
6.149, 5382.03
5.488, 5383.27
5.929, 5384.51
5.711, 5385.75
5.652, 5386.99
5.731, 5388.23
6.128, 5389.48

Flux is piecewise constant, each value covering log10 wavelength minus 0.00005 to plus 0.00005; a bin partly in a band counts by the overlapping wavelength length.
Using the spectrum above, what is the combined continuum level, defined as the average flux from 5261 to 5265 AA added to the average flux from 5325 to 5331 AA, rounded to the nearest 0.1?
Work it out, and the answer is 10.6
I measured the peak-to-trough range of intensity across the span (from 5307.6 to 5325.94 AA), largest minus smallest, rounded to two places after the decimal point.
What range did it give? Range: 1.45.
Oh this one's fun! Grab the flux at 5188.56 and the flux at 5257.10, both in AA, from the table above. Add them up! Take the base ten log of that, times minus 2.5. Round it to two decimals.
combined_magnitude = -2.56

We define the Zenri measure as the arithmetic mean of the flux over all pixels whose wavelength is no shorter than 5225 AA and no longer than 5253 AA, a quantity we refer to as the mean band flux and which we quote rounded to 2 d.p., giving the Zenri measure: 5.63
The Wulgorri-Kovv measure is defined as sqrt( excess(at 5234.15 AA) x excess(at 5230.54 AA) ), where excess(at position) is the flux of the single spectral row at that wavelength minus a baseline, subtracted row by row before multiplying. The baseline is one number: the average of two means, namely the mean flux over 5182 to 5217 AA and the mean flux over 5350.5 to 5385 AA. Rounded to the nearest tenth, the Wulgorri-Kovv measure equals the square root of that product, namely 0.5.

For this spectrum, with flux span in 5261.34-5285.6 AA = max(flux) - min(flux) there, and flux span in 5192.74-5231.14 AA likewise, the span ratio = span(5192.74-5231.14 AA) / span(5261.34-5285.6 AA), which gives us 1.0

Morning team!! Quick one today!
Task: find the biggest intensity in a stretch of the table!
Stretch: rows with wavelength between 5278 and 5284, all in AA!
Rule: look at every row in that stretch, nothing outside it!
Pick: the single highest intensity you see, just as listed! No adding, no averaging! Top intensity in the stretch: 6.13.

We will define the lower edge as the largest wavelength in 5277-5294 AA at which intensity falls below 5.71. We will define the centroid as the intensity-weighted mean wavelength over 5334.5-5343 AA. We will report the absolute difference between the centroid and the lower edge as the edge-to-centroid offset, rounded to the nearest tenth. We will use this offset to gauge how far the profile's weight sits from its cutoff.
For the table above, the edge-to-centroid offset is 55.1 AA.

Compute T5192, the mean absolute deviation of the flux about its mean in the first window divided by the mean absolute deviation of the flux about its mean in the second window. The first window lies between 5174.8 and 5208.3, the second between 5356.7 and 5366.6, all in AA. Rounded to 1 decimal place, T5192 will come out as 1.9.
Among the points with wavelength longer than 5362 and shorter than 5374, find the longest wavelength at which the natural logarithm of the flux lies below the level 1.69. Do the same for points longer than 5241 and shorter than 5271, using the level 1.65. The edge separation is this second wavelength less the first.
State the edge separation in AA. -102.9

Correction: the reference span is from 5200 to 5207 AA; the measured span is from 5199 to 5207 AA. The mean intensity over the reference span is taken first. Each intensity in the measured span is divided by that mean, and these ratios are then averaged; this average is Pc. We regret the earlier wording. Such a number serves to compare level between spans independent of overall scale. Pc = 1.03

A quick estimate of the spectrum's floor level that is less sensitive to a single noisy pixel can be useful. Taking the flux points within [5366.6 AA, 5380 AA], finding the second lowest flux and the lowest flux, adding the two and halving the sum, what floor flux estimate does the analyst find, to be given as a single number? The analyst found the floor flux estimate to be 5.4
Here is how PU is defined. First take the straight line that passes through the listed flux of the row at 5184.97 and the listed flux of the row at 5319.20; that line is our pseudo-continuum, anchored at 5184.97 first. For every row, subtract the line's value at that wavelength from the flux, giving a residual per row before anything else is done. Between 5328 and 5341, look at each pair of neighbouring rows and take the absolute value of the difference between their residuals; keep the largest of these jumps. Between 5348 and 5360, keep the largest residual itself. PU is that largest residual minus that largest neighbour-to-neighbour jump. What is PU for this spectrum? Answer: -0.91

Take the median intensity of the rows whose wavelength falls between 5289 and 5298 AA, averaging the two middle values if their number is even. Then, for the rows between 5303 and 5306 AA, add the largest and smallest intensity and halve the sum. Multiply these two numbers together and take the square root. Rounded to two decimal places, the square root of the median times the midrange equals 6.04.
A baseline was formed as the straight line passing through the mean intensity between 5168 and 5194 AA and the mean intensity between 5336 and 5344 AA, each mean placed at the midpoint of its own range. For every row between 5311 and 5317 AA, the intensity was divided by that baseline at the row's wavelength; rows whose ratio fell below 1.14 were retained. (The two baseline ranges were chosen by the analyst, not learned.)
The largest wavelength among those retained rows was 5315.53 AA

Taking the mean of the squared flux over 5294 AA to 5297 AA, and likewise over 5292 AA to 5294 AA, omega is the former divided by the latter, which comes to 1.0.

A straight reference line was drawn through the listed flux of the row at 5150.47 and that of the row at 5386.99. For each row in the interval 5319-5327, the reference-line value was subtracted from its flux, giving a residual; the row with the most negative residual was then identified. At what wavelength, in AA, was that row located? 5325.33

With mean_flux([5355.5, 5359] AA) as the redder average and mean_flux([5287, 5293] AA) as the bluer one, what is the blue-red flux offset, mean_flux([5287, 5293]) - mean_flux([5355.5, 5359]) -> -0.12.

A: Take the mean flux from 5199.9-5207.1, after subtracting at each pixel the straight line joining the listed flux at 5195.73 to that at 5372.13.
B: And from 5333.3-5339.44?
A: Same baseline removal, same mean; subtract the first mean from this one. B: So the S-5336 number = 0.5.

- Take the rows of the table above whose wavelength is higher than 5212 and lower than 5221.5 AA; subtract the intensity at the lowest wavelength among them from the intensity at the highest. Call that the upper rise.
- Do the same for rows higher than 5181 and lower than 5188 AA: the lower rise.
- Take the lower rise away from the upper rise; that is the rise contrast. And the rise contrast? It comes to -1.1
